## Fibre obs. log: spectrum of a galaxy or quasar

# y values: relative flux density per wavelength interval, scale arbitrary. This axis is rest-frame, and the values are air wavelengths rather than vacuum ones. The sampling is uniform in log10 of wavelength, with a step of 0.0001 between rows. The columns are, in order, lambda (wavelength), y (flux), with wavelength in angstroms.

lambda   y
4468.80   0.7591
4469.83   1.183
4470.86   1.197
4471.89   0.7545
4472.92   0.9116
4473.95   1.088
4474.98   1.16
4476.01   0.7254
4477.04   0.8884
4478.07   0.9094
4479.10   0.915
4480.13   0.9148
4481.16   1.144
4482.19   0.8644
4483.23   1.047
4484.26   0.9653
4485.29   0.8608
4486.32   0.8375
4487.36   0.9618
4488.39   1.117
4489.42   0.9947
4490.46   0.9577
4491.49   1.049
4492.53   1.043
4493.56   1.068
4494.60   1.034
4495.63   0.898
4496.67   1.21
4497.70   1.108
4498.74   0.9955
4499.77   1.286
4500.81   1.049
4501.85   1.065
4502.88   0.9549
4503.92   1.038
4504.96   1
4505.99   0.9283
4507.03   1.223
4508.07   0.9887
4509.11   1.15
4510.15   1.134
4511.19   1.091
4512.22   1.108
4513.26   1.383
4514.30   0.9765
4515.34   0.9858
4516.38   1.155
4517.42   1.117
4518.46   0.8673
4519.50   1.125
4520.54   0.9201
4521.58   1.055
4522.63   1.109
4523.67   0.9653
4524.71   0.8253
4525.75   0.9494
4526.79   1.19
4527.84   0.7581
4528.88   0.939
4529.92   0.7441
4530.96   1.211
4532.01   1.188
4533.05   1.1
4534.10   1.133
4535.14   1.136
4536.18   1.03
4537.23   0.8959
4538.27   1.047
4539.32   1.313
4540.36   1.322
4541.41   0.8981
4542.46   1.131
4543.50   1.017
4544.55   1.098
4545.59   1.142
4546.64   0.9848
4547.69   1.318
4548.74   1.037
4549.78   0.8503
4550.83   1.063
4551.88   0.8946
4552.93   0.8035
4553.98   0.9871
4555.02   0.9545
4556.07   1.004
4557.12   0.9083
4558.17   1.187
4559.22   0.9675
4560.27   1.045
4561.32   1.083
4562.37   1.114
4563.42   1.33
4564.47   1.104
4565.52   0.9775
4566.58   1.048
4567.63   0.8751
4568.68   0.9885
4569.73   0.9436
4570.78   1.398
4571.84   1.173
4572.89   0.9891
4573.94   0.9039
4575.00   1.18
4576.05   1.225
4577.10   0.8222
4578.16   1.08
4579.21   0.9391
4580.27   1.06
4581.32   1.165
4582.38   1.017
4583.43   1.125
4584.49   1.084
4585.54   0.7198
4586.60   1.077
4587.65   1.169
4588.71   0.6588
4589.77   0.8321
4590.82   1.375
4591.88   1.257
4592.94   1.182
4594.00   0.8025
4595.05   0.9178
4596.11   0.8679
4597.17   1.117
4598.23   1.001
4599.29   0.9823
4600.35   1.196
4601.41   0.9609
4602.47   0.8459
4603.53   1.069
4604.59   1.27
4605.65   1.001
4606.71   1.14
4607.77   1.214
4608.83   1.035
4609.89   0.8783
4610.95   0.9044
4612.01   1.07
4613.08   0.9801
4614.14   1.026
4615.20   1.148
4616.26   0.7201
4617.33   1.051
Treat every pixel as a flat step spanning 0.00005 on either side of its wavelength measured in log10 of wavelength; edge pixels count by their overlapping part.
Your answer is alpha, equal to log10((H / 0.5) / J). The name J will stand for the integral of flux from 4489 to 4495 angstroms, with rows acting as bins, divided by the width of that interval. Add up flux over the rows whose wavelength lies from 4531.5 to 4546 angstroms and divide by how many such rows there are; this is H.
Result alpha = 0.334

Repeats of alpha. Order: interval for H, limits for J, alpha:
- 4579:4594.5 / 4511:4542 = 0.293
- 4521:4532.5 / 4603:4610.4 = 0.262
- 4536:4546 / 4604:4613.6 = 0.315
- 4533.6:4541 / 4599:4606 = 0.331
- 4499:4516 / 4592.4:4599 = 0.345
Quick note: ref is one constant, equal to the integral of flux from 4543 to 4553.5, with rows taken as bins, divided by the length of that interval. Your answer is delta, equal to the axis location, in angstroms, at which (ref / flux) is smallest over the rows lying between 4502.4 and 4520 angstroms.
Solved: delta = 4513.26 angstroms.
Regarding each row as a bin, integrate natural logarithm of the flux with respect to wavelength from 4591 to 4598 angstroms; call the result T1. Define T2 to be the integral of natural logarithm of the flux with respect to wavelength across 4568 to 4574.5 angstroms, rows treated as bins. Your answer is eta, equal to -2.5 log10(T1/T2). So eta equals 0.6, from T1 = 0.17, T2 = 0.31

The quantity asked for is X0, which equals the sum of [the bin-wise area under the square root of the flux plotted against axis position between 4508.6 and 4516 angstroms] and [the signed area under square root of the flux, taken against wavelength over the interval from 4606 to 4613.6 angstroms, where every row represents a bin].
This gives 16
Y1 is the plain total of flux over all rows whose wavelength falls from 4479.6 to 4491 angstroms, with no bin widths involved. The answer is 10.7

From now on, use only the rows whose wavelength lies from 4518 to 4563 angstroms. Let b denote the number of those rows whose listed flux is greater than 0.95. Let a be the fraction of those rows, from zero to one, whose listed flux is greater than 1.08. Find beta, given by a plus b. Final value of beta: 30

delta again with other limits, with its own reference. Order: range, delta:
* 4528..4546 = 4540.36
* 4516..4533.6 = 4530.96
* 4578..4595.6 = 4590.82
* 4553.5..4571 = 4570.78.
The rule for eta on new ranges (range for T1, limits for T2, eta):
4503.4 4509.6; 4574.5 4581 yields -0.1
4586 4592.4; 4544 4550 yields 1.1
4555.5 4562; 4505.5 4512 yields 1.1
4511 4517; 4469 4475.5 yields -1.8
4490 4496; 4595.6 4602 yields 0.5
